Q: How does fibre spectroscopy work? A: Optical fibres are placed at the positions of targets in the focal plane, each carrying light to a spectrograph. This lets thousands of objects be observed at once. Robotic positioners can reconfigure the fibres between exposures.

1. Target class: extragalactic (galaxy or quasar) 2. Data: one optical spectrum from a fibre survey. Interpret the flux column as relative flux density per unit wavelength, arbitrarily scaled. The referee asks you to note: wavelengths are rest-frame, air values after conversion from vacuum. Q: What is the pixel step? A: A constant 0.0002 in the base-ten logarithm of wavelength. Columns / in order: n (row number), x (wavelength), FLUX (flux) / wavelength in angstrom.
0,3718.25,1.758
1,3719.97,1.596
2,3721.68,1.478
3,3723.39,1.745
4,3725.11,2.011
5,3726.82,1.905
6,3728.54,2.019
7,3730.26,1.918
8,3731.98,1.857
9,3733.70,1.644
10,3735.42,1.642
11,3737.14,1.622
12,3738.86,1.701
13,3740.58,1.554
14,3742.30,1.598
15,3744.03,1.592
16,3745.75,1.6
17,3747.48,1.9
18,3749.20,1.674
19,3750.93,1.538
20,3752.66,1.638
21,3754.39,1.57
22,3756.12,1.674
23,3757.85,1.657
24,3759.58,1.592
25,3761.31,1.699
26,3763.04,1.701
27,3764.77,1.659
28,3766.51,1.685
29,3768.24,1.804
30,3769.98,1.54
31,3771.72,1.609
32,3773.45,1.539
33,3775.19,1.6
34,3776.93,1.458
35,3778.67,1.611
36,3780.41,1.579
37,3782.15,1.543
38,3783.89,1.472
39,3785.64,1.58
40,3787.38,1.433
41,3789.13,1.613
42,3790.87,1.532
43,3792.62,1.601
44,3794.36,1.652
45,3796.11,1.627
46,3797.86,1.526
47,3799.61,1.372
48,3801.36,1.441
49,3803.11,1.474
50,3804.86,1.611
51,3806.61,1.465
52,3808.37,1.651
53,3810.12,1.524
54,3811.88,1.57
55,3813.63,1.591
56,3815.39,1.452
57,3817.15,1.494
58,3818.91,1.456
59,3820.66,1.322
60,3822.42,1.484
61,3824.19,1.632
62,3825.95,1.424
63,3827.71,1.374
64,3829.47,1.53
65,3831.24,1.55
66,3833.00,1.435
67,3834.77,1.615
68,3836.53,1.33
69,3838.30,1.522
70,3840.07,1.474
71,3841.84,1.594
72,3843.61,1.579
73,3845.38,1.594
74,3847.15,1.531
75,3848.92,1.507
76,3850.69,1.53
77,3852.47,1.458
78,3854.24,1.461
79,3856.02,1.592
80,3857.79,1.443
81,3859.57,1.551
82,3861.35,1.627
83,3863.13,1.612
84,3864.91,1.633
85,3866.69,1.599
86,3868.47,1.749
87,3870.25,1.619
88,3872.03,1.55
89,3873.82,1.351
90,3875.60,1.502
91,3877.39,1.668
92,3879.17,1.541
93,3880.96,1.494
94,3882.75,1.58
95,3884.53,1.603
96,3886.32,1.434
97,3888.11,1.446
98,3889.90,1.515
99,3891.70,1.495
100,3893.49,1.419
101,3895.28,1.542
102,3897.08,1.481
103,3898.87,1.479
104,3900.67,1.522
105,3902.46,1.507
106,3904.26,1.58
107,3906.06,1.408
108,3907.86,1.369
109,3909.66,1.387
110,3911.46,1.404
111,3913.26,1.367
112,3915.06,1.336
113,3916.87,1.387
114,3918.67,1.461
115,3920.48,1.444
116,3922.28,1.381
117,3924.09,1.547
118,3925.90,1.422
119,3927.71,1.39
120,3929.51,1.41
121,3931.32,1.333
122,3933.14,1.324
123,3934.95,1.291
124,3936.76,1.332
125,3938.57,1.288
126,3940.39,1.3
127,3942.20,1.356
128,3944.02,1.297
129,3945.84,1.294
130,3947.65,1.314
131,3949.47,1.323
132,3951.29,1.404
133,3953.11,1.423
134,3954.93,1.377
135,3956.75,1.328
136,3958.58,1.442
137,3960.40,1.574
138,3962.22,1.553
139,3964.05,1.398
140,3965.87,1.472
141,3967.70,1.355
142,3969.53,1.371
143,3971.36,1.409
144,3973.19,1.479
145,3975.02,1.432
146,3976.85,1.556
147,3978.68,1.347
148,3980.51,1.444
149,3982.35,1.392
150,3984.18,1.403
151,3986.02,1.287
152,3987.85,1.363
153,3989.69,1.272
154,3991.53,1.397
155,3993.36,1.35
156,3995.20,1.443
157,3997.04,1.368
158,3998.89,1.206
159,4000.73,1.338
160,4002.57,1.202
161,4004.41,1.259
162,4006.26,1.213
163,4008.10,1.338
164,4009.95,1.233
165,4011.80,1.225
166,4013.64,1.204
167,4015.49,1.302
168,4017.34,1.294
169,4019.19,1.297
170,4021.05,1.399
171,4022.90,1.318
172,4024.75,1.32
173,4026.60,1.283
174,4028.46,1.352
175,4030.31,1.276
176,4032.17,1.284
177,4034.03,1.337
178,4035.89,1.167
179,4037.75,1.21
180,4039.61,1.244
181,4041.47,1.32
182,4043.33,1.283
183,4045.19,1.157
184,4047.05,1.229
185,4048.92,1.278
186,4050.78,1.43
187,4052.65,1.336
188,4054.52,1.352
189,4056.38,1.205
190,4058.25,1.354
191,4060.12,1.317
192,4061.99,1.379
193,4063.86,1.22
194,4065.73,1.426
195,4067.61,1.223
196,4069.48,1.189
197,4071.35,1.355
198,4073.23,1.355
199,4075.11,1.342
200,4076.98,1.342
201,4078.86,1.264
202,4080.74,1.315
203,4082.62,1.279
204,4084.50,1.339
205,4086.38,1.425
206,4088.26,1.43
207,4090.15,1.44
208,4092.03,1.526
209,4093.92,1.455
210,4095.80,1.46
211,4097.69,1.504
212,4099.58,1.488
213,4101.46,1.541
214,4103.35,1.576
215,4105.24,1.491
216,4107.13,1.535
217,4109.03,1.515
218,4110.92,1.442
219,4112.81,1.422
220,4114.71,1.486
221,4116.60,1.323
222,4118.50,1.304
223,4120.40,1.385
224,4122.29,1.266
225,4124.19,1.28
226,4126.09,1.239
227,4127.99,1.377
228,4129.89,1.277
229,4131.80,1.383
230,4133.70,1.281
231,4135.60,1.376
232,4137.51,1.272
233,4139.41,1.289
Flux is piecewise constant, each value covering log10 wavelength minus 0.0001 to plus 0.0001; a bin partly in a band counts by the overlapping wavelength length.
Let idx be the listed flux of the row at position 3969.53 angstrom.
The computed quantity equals 1.371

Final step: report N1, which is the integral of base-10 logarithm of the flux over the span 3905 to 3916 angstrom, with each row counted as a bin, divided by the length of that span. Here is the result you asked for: 0.14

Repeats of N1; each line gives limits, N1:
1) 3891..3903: 0.17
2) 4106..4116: 0.17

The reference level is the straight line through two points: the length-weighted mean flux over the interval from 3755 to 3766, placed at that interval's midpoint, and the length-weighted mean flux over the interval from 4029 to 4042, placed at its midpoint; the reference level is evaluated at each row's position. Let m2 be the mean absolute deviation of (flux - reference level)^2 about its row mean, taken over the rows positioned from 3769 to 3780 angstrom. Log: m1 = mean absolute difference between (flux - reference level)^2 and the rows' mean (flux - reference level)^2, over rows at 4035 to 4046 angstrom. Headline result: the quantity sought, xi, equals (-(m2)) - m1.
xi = -0.012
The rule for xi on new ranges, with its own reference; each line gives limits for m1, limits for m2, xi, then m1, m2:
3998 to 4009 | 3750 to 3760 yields -0.011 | 0.005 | 0.0058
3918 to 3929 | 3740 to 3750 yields -0.016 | 0.004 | 0.0121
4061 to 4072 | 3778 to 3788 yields -0.026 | 0.014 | 0.0120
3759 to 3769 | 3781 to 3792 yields -0.018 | 0.006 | 0.0116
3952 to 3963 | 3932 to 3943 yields -0.019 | 0.016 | 0.0038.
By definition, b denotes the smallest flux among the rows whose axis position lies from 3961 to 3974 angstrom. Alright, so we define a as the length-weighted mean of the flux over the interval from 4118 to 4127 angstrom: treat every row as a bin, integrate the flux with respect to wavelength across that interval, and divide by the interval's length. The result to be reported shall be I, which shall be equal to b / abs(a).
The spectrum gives 1.05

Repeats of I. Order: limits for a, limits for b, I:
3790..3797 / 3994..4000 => 0.75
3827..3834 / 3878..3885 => 1.01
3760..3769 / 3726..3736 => 0.96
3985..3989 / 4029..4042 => 0.88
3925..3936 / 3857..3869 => 1.06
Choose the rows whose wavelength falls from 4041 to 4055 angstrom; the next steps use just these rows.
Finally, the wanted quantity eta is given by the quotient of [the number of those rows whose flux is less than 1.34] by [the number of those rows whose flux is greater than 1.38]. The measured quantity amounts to 6.0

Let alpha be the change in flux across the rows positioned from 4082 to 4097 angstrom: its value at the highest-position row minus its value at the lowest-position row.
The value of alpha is 0.2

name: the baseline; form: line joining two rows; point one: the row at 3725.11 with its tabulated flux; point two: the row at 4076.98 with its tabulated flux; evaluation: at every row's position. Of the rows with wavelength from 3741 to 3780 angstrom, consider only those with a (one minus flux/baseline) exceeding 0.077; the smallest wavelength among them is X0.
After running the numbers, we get 3742.30 angstrom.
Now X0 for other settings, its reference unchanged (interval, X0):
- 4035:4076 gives 4035.89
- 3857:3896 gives 3857.79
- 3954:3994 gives 3954.93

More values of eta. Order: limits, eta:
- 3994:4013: 8.0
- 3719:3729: 0.0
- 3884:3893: 0.0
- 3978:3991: 0.7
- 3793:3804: 0.0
